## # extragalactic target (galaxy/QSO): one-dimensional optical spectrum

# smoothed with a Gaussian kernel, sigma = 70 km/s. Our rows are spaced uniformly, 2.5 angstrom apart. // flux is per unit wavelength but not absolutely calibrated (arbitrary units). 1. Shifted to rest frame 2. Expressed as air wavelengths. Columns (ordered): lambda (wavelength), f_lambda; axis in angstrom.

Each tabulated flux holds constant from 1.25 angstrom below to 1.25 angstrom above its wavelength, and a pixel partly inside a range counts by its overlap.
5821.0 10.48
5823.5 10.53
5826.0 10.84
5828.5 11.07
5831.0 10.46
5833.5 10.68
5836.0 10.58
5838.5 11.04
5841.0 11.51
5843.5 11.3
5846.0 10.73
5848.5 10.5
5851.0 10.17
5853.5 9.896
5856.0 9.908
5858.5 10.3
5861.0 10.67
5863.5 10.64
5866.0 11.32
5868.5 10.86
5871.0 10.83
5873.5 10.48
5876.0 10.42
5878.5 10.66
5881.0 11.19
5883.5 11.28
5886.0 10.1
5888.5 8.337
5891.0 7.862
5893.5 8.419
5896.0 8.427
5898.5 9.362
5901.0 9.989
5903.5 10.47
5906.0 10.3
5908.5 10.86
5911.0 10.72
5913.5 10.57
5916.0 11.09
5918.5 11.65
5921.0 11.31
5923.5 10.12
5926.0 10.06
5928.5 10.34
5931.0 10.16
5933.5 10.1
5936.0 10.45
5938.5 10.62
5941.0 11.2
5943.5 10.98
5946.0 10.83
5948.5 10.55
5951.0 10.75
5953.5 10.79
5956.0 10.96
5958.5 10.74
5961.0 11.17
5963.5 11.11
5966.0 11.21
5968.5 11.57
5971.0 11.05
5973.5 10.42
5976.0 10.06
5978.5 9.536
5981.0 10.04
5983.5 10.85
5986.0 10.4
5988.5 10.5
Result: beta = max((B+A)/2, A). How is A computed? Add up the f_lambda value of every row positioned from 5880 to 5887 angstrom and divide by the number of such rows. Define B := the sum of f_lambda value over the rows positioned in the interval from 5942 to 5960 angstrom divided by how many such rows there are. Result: 10.9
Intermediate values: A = 10.9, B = 10.80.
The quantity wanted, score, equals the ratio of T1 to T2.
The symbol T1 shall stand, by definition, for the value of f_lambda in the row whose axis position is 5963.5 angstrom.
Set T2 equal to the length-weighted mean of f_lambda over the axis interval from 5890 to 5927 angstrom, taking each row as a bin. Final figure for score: 1.10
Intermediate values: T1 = 11.11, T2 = 10.1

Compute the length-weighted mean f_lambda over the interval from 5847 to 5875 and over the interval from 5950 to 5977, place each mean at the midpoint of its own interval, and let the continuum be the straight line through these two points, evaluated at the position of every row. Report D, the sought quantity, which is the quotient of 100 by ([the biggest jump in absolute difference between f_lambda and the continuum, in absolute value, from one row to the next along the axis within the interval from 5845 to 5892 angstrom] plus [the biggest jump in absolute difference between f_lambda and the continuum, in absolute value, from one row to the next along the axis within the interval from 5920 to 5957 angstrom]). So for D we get 47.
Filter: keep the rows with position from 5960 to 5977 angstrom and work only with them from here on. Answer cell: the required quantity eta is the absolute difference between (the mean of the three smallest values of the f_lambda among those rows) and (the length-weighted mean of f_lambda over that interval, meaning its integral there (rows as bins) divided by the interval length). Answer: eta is 0.4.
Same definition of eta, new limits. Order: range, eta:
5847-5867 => 0.4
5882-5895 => 1.0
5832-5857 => 0.6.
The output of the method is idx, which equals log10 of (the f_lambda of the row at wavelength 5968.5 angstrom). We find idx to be 1.06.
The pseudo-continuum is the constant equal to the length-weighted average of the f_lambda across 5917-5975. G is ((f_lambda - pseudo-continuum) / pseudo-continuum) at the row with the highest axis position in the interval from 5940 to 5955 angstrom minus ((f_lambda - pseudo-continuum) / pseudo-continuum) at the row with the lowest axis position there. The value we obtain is -0.038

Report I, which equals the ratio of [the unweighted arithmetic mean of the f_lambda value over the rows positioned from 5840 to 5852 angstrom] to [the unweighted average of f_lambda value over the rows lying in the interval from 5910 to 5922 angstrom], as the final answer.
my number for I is 0.98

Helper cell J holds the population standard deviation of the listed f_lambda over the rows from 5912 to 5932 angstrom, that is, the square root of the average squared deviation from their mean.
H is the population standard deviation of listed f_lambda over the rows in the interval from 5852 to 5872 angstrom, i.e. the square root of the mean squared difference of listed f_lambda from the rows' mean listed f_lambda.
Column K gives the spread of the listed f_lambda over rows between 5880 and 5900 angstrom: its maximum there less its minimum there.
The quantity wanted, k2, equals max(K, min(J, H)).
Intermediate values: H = 0.46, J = 0.57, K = 3.4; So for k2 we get 3.4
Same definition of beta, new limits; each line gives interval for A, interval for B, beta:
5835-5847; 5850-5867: 11.0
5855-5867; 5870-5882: 10.6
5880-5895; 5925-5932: 9.9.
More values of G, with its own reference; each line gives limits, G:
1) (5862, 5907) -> -0.032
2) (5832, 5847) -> 0.005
